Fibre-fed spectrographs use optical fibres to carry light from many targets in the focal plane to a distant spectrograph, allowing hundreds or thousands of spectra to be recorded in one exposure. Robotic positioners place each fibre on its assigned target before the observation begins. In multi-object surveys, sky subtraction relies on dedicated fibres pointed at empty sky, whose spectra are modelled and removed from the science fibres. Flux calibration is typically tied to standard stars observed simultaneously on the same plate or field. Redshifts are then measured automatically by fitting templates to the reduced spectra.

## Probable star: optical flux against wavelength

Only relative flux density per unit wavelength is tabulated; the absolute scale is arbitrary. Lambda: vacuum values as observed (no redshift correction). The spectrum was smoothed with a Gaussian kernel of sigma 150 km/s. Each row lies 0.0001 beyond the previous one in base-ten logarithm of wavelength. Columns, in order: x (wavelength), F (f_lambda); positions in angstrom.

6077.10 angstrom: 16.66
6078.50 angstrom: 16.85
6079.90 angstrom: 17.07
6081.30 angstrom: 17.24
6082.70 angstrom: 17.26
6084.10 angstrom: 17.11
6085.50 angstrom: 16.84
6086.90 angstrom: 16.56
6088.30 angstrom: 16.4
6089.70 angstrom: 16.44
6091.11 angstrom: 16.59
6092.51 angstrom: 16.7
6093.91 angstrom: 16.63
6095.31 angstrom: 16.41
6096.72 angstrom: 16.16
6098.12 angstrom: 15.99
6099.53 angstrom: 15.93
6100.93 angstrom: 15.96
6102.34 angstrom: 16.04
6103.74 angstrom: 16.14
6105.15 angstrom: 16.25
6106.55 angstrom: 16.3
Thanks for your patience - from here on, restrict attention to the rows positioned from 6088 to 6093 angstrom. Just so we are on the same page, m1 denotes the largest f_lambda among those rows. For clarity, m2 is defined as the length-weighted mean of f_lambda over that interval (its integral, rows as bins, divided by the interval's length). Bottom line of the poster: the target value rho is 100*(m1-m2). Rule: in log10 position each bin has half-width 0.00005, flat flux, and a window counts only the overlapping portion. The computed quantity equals 17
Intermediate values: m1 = 16.7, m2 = 16.5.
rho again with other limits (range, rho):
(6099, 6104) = 11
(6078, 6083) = 16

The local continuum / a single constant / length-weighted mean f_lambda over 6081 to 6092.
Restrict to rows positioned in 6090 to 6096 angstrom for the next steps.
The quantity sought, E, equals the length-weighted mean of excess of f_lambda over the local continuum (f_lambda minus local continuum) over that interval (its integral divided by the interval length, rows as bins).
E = -0.22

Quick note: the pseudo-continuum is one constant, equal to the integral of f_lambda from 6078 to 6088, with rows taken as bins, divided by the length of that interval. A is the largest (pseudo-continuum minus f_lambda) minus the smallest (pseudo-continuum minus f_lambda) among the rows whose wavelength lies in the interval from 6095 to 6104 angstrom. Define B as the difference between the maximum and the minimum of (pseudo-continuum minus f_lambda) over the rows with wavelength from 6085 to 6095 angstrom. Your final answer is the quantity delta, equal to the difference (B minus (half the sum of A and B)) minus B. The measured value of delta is -0.46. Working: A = 0.48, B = 0.44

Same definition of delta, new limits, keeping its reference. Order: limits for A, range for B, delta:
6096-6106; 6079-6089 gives -0.59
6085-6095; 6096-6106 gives -0.38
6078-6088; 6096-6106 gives -0.51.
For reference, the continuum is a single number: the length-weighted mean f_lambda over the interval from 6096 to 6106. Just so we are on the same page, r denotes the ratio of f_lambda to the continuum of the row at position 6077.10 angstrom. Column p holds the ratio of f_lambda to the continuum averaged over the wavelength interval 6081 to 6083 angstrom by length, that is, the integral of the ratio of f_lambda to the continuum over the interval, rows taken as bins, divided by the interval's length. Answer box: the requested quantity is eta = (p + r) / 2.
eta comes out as 1.06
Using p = 1.07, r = 1.04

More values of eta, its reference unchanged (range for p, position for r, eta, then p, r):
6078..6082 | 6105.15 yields 1.04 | 1.06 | 1.01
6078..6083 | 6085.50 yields 1.06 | 1.06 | 1.05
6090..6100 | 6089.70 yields 1.02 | 1.02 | 1.02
